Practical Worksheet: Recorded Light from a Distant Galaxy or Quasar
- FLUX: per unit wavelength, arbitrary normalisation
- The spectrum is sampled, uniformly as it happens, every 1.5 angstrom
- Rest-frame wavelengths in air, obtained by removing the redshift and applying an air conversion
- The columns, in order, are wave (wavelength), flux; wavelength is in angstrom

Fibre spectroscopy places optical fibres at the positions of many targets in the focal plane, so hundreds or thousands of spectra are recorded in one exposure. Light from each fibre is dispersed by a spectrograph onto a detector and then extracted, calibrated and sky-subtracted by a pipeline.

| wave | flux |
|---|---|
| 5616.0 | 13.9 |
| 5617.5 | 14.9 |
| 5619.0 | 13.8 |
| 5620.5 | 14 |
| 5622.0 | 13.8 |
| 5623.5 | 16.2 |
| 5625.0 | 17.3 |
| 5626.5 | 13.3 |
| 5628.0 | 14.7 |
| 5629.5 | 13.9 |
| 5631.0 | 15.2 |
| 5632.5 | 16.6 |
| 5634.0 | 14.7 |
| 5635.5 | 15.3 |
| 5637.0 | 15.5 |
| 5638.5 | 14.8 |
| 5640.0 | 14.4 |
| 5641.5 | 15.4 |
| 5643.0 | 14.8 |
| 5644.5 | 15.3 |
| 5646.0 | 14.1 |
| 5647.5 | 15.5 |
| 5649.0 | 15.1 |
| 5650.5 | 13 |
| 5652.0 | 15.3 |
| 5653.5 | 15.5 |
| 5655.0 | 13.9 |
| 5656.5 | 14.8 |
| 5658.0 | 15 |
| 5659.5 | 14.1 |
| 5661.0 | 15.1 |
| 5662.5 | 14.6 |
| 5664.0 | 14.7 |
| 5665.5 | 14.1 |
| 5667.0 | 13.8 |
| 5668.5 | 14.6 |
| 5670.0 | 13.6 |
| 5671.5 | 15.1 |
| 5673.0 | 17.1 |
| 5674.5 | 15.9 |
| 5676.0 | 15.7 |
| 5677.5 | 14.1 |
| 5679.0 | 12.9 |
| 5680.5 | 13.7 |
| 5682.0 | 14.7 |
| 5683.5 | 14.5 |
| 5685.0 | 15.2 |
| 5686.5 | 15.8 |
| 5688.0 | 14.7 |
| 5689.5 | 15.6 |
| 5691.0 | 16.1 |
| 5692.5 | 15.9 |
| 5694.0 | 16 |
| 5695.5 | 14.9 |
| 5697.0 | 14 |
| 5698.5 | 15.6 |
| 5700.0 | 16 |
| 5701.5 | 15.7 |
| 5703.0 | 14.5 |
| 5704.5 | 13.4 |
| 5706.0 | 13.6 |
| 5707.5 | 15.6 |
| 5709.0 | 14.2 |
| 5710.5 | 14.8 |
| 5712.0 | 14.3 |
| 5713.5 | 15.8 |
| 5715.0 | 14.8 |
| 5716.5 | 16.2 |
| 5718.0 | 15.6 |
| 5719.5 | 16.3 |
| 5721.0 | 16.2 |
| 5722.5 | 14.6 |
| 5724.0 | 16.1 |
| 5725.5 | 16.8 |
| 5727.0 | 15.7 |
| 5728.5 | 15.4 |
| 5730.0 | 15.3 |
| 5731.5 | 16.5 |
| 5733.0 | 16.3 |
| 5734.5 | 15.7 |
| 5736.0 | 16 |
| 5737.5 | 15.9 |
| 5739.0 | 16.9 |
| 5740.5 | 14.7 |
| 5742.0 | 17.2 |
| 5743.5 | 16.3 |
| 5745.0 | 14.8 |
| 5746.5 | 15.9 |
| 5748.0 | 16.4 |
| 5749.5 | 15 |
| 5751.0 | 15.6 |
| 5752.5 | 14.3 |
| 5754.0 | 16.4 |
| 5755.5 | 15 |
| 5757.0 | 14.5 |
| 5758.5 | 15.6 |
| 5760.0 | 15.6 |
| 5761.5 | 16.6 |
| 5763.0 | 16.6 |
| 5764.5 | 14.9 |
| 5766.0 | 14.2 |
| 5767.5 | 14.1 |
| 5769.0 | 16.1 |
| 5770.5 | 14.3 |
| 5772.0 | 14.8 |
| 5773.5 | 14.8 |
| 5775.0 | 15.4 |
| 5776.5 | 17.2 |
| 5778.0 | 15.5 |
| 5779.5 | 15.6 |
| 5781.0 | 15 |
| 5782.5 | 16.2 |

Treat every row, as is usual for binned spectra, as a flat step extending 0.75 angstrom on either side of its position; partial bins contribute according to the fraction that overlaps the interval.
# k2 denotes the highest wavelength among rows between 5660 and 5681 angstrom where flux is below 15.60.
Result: 5680.5 angstrom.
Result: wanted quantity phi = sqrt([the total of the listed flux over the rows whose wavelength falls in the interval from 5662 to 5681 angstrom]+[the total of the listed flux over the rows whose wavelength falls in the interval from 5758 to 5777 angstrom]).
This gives 19.8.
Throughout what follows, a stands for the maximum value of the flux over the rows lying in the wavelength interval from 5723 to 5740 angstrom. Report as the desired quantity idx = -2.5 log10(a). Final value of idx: -3.07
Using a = 16.9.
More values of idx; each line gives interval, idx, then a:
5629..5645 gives -3.05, 16.6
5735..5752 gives -3.09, 17.2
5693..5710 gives -3.01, 16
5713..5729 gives -3.06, 16.8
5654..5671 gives -2.95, 15.1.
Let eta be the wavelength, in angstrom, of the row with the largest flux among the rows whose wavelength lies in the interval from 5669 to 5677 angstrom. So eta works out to 5673.0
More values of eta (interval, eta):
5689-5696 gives 5691.0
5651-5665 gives 5653.5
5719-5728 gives 5725.5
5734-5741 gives 5739.0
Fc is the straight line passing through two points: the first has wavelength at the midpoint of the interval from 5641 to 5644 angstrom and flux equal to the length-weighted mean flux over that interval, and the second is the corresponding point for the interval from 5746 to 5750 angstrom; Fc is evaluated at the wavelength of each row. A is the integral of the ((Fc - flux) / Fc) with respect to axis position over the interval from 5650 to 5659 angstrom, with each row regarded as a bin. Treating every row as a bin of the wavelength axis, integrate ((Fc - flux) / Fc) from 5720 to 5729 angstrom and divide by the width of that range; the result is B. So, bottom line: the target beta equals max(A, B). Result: 0.33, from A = 0.33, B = -0.011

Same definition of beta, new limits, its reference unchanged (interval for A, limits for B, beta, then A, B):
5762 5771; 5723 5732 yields 0.47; 0.47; -0.016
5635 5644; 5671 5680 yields 0.02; 0.02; 0.014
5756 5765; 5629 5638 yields 0.14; 0.14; -0.013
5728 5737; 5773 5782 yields 0.02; -0.10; 0.024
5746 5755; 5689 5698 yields 0.14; 0.14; 0.001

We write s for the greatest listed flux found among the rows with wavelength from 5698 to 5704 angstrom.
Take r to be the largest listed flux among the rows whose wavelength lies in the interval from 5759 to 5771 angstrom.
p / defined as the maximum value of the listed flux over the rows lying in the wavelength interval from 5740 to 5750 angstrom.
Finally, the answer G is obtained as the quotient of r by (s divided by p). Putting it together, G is 17.8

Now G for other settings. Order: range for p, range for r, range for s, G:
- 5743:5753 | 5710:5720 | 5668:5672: 17.7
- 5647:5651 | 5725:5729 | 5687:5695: 16.2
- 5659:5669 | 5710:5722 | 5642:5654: 15.9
